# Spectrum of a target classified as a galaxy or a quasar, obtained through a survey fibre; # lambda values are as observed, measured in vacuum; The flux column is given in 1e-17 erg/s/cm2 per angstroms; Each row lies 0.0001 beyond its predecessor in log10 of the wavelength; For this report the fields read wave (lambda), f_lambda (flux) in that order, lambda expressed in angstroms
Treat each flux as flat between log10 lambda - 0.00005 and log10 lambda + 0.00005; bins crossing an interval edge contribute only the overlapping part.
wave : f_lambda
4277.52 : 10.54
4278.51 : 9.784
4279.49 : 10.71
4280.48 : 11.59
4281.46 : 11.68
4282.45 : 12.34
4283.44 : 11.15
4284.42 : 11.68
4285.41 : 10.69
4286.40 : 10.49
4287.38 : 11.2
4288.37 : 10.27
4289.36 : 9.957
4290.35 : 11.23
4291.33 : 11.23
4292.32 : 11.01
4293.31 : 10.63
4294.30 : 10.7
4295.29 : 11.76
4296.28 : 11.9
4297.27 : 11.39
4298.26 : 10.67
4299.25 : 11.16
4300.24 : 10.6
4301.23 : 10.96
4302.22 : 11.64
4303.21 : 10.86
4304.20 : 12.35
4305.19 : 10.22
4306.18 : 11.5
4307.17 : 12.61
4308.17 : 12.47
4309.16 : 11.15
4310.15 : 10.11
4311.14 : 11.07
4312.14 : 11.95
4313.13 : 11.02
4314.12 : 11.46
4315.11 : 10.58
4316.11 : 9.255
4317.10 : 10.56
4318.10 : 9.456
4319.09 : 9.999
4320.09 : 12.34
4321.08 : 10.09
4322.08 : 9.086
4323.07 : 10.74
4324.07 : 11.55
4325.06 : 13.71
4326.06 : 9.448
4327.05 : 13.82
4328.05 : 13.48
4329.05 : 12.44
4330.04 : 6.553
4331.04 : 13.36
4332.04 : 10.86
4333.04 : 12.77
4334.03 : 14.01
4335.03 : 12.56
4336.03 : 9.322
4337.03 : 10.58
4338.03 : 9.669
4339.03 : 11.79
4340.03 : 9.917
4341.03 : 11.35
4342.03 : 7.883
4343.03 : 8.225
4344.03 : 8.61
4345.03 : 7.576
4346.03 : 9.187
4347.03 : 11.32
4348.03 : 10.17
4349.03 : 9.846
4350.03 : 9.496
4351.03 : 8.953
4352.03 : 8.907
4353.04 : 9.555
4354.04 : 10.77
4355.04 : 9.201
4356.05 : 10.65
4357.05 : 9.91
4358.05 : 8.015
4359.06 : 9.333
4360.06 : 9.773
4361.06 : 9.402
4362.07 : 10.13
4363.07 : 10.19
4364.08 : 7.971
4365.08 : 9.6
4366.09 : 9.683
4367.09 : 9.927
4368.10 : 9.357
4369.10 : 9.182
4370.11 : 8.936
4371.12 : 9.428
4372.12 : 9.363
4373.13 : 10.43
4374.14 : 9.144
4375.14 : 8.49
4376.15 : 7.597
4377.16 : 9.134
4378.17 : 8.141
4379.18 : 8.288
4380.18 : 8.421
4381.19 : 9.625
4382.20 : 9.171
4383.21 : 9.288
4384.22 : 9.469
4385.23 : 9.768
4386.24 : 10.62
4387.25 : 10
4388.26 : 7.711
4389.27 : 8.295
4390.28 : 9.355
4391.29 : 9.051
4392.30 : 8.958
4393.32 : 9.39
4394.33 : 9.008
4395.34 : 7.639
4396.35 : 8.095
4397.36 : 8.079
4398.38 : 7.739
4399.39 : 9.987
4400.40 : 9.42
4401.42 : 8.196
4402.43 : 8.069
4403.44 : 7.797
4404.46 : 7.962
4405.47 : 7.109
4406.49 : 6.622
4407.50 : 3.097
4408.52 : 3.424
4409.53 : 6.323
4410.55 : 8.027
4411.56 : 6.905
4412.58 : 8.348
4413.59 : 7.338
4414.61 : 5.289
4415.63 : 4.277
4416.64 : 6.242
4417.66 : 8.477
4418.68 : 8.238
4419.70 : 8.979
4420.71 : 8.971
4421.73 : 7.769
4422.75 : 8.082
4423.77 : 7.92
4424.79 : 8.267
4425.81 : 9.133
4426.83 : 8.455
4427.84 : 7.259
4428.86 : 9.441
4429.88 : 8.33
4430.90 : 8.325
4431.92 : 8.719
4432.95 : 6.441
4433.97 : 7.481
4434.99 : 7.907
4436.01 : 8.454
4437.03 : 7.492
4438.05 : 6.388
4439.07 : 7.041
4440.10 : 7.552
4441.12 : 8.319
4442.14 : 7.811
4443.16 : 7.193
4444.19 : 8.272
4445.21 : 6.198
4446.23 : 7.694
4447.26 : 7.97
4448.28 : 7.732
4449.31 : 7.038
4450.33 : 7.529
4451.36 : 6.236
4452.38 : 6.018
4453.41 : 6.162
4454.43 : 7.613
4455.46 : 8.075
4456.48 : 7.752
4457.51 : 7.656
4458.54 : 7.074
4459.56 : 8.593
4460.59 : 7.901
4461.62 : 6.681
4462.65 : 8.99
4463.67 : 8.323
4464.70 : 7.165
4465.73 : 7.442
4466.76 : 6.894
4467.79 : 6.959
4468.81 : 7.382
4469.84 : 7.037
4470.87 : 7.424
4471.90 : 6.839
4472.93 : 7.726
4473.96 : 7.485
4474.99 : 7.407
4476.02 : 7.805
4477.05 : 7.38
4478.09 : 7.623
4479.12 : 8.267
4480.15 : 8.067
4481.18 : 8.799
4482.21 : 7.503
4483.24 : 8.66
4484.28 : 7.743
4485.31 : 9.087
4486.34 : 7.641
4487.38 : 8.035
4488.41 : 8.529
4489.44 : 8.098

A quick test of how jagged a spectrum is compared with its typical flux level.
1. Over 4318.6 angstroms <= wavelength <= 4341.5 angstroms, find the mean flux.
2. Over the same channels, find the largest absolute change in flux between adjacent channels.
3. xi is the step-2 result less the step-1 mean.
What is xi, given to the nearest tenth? -4.5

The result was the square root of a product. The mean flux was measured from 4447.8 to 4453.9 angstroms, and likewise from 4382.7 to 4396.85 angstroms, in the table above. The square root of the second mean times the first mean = 7.8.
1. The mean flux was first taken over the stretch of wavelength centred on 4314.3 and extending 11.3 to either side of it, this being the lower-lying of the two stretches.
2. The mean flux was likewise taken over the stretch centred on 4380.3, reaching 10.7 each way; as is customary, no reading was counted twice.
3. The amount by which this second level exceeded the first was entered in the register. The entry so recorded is -2.0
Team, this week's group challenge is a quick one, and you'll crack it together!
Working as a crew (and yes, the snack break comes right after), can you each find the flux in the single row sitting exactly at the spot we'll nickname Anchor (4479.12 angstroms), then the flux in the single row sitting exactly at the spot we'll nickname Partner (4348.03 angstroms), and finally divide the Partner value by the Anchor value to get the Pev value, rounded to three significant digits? 1.23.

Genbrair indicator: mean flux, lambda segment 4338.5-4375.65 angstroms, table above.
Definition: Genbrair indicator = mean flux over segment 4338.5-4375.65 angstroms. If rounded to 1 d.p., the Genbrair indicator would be 9.5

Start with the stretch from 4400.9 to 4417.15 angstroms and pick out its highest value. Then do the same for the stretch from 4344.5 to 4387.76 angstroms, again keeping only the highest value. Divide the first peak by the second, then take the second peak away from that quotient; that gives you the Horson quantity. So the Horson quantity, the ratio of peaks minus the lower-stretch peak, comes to -10.6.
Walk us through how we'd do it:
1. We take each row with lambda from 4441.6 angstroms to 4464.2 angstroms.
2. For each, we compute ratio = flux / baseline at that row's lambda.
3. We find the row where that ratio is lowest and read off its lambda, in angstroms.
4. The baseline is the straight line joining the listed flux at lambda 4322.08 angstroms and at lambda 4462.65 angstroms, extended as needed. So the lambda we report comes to 4452.38 angstroms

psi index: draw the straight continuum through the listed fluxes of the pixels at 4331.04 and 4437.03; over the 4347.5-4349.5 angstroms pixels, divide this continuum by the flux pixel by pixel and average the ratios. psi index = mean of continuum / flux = 1.24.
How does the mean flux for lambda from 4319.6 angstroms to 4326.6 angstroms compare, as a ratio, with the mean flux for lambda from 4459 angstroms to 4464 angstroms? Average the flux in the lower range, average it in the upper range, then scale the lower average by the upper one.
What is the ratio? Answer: 1.36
